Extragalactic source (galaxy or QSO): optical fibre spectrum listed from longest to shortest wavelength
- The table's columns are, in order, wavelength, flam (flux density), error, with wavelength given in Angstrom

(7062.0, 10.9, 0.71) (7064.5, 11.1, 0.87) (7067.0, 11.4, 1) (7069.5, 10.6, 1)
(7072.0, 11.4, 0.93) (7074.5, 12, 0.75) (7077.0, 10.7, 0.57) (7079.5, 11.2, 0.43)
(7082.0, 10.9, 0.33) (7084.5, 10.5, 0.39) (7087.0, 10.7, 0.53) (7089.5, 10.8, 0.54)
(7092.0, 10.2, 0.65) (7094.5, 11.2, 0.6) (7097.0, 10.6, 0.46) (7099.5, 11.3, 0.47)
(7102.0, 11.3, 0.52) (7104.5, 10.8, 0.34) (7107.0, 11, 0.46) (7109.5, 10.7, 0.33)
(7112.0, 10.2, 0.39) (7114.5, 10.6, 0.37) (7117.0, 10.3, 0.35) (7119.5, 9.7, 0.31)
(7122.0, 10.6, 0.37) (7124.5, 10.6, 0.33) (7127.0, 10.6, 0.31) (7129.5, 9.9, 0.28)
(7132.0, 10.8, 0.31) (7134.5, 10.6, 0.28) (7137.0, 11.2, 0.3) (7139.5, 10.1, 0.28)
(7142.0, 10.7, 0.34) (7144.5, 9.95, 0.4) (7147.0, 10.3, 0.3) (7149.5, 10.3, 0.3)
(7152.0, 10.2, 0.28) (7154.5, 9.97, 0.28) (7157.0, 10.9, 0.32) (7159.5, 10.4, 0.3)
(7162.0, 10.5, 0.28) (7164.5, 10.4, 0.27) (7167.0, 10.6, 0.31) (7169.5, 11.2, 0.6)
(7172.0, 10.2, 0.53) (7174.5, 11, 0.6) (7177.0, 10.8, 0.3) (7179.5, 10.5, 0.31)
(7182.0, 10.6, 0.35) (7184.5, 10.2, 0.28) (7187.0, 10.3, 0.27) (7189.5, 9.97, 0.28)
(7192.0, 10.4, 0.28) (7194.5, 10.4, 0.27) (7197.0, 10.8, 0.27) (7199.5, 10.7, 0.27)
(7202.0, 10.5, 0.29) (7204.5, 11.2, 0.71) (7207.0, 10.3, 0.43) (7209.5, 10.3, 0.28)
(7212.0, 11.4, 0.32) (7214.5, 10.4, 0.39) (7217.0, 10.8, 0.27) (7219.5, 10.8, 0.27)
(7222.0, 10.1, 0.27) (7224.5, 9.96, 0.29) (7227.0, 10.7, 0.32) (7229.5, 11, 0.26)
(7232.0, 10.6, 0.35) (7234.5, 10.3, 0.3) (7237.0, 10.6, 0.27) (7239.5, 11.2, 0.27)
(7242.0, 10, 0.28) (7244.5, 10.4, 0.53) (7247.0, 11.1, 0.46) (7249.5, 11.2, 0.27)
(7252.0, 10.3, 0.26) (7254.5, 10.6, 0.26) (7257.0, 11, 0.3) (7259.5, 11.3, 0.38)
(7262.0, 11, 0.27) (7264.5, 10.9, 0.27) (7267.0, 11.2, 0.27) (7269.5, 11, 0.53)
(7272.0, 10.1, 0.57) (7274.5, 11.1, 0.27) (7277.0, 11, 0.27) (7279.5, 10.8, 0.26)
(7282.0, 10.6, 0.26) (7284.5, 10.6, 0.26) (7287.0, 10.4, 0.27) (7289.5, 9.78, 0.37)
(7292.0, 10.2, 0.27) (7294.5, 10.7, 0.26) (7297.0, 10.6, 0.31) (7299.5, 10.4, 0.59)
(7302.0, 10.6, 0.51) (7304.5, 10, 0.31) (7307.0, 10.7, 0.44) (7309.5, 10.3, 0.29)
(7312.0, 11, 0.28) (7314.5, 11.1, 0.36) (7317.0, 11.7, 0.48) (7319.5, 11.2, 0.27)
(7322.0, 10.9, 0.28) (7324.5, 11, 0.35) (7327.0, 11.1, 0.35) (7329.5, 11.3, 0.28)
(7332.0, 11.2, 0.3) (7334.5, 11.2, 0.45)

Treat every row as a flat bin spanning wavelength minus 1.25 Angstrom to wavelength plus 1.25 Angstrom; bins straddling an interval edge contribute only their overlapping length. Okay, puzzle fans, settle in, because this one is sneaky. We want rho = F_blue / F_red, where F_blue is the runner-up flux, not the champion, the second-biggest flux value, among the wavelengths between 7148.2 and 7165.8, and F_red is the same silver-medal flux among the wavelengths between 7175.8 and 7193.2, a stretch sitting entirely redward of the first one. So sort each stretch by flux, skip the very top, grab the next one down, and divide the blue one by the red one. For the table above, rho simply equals 0.99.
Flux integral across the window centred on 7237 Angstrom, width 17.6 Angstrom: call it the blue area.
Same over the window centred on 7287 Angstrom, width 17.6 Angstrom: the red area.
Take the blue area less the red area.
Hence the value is 3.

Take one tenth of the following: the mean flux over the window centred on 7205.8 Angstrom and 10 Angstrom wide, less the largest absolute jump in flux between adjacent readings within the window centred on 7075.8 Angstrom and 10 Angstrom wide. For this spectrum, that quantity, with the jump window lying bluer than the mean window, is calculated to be 0.93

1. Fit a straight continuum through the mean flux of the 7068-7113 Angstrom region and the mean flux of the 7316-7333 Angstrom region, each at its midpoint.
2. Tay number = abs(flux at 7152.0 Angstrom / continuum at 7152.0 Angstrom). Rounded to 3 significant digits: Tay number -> 0.929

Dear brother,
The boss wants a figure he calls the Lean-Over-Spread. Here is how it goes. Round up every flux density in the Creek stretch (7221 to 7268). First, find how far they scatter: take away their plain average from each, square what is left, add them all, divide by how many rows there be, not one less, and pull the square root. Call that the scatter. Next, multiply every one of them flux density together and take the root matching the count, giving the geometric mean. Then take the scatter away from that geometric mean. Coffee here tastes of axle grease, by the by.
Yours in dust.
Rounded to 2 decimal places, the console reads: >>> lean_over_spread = 10.28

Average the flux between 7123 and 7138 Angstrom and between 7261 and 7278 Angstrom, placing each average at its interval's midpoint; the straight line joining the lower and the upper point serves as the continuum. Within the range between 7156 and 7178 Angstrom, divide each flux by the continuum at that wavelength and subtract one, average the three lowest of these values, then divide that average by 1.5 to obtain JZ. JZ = -0.022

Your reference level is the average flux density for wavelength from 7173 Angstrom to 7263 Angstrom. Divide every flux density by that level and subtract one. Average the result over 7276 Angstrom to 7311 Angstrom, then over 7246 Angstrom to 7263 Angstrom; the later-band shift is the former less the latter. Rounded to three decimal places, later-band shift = -0.042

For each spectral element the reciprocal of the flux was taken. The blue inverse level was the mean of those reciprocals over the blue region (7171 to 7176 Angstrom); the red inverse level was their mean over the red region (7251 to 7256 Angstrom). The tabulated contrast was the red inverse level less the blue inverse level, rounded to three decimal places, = 0.001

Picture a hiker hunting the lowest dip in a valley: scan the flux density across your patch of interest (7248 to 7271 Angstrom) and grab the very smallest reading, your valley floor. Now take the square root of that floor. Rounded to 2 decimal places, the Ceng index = 3.21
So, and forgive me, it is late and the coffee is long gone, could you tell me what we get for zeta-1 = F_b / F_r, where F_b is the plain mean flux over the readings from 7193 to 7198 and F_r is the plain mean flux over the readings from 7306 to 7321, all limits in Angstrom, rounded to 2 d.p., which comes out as 0.96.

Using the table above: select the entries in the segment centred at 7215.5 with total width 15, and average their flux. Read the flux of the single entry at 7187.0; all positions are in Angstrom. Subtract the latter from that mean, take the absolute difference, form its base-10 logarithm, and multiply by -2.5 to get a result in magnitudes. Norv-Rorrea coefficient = 1.2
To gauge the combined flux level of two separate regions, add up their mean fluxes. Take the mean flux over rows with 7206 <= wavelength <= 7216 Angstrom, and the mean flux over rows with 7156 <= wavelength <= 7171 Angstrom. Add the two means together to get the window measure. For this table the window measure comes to 21.3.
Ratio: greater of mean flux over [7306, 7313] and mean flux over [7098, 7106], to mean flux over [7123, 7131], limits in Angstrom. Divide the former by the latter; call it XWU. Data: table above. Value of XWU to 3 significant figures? 1.07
